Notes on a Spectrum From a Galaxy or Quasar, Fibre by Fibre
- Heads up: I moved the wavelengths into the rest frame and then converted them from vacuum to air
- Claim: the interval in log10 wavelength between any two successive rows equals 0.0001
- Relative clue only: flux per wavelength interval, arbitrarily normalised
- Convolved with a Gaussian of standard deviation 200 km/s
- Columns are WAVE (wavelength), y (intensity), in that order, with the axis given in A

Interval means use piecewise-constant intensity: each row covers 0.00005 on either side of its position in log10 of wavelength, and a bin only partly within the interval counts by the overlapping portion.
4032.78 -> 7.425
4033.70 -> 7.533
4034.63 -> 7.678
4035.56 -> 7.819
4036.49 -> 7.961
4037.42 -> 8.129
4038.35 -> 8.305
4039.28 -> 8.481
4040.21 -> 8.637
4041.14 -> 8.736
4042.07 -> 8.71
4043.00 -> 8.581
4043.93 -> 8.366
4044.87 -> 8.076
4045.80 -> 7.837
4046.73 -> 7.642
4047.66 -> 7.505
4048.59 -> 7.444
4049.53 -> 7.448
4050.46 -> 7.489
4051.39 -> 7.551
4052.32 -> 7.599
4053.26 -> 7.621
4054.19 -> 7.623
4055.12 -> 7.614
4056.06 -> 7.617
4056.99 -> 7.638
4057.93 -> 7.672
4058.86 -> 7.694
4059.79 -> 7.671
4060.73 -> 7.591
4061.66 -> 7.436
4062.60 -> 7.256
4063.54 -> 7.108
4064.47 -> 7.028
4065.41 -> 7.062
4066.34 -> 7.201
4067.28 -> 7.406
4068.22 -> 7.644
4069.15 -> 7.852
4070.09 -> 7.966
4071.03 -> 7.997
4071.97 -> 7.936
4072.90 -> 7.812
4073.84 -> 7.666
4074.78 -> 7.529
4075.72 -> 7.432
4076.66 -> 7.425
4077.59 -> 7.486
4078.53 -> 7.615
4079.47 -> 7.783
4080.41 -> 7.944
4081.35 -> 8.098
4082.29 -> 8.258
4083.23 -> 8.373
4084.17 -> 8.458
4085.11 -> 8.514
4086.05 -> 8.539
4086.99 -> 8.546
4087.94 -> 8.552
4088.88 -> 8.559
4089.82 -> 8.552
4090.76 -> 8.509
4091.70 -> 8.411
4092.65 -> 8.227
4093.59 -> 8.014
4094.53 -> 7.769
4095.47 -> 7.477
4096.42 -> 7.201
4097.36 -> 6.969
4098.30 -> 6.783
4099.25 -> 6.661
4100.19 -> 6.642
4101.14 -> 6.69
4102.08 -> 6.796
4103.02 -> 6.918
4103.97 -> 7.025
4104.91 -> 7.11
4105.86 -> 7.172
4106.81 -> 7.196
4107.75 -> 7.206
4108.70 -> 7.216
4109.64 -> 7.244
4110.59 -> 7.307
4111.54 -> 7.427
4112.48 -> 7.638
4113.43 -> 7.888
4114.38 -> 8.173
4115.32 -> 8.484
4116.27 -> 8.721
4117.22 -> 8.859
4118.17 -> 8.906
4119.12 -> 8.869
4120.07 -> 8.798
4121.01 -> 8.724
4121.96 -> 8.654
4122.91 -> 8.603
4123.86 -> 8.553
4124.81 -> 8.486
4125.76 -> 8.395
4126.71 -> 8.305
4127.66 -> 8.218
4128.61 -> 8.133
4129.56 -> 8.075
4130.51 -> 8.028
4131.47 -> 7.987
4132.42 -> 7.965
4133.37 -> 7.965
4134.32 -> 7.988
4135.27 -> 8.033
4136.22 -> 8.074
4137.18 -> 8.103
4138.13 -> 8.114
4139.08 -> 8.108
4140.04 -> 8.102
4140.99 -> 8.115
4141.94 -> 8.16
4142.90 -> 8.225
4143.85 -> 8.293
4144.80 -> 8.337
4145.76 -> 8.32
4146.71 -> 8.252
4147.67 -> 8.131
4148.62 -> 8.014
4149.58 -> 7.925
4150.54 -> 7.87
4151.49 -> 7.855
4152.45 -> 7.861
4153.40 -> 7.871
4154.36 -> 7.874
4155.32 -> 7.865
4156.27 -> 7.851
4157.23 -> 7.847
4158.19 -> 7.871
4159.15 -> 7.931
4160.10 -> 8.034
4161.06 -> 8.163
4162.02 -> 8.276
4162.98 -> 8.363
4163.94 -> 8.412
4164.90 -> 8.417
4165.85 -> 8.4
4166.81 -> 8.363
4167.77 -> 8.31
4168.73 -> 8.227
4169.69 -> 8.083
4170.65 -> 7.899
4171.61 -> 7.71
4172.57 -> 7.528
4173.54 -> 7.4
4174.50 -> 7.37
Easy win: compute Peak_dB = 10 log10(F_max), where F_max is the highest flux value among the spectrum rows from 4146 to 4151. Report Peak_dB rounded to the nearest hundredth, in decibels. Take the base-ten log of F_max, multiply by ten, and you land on 9.17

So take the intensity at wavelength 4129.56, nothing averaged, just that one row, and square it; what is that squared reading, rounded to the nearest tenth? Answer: 65.2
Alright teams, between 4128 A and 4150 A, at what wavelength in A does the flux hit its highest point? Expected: 4144.80 A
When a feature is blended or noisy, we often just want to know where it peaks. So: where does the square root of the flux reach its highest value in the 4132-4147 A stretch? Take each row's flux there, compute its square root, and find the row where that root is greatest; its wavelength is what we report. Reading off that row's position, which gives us 4144.80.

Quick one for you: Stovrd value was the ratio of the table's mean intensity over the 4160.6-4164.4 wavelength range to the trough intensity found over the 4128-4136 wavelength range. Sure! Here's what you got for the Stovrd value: 1.04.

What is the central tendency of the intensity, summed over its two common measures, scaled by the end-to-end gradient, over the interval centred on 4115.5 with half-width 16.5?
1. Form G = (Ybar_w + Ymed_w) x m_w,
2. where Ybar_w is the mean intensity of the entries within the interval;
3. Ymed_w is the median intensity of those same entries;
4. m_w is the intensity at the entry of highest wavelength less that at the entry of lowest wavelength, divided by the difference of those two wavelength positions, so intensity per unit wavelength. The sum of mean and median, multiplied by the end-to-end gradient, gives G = 0.7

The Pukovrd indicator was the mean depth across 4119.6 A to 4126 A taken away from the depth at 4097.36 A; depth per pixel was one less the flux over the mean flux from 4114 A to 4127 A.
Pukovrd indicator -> 0.19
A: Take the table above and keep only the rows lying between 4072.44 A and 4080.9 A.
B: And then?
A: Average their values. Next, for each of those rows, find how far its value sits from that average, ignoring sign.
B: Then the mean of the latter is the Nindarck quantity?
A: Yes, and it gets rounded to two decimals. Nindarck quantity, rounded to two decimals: 0.15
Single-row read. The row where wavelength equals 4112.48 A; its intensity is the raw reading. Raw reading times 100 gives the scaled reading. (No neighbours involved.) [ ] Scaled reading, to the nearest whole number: 764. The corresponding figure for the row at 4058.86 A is 769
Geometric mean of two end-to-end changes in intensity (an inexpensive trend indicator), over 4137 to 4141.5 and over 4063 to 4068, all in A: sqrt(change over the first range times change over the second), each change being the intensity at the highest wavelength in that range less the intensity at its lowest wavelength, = 0.060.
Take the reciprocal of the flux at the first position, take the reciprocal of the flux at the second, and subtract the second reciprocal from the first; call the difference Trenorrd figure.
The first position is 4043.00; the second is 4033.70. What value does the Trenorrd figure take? -0.0162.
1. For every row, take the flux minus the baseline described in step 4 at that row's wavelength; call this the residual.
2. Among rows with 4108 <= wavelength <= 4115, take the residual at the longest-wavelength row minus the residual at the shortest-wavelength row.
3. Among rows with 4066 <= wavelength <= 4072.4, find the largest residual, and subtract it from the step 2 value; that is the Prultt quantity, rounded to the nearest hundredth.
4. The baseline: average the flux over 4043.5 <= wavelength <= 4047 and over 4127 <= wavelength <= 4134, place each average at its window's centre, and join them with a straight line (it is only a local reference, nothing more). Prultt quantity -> 0.96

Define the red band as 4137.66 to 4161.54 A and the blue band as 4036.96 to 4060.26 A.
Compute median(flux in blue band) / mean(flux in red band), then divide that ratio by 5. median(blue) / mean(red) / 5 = 0.191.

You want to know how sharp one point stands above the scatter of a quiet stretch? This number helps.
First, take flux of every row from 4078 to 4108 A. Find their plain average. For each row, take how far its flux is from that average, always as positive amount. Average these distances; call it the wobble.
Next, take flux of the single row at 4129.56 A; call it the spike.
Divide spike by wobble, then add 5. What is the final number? 18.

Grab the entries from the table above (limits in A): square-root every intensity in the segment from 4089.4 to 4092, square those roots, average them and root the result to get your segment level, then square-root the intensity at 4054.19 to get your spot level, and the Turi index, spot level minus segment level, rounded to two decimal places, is -0.15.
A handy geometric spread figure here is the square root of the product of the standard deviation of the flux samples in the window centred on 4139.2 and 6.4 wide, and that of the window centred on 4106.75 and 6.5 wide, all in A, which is 0.04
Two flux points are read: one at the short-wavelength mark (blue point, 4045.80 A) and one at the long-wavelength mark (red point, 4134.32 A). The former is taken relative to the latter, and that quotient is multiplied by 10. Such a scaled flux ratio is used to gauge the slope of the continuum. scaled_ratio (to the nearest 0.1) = 9.8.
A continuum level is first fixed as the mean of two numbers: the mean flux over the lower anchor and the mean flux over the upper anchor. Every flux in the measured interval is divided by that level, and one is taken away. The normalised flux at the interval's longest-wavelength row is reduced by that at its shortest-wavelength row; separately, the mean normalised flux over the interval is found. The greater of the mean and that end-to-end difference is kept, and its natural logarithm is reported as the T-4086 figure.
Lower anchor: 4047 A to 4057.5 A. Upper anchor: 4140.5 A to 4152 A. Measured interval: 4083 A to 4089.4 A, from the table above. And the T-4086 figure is -2.5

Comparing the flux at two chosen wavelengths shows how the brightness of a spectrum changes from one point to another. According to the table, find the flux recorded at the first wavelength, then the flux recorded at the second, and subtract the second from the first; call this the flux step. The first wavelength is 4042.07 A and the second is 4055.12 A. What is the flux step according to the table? 1.1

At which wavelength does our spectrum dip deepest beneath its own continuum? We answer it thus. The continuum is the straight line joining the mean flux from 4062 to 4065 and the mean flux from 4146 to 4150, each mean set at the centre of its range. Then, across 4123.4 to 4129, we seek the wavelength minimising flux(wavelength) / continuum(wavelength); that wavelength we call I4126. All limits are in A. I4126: 4128.61 A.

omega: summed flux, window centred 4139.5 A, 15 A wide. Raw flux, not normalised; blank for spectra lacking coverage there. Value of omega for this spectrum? 130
